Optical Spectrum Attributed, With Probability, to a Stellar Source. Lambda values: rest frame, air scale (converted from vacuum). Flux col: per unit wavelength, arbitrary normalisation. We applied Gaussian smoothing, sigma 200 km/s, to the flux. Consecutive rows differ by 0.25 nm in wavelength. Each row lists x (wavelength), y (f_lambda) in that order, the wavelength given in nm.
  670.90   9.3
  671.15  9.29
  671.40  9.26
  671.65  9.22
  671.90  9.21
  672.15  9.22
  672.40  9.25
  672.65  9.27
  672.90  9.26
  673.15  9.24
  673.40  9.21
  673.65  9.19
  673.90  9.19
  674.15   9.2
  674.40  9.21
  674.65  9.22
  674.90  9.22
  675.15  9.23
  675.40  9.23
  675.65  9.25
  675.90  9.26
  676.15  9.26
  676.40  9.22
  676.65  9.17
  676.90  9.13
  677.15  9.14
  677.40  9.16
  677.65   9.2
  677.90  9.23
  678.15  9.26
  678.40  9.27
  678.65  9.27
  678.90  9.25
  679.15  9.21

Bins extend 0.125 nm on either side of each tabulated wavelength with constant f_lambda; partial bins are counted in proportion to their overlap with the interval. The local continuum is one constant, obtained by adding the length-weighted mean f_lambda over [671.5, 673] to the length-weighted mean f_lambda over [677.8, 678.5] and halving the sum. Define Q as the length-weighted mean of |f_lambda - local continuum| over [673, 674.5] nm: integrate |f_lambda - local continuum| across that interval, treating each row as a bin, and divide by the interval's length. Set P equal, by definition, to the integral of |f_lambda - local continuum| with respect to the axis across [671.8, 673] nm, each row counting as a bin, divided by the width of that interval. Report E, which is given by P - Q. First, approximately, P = 0.021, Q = 0.04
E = -0.02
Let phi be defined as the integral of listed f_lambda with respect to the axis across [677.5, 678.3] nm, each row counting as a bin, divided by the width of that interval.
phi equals 9.229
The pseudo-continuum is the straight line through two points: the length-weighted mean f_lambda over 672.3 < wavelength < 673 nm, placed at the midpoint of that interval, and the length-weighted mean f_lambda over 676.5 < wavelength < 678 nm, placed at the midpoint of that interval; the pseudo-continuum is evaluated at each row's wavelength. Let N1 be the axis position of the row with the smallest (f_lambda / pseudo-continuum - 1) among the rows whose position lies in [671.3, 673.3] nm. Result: 671.90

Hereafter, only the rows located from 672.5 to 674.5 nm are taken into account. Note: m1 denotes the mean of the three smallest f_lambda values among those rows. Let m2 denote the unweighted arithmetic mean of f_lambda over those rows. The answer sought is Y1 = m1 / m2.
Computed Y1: 0.9970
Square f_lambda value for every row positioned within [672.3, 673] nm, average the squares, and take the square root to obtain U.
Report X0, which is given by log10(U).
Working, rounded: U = 9.26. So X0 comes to 0.967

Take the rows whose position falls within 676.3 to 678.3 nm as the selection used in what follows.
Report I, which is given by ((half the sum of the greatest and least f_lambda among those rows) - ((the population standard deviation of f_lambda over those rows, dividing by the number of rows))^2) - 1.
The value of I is 8.19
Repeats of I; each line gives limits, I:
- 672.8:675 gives 8.22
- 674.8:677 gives 8.19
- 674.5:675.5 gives 8.22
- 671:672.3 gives 8.25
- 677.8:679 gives 8.25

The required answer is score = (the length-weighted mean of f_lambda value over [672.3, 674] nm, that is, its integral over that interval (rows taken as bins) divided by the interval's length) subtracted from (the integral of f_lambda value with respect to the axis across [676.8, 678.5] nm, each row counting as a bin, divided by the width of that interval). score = -0.03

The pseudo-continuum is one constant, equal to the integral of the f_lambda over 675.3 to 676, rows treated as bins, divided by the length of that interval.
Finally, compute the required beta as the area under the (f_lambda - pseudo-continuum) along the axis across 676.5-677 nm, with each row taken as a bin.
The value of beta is -0.046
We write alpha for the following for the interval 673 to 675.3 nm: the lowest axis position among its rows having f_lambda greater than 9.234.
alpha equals 673.15 nm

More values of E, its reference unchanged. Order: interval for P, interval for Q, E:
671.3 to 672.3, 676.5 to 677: -0.07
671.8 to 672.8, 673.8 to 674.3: -0.03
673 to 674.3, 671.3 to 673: 0.02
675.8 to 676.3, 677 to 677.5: -0.08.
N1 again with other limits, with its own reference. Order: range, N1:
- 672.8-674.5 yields 673.65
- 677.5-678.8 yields 677.65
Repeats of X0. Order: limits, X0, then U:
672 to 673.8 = 0.965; 9.23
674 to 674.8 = 0.964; 9.21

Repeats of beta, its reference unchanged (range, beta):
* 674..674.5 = -0.021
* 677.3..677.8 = -0.032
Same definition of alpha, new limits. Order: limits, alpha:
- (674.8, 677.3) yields 675.65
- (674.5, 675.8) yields 675.65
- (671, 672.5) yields 671.15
